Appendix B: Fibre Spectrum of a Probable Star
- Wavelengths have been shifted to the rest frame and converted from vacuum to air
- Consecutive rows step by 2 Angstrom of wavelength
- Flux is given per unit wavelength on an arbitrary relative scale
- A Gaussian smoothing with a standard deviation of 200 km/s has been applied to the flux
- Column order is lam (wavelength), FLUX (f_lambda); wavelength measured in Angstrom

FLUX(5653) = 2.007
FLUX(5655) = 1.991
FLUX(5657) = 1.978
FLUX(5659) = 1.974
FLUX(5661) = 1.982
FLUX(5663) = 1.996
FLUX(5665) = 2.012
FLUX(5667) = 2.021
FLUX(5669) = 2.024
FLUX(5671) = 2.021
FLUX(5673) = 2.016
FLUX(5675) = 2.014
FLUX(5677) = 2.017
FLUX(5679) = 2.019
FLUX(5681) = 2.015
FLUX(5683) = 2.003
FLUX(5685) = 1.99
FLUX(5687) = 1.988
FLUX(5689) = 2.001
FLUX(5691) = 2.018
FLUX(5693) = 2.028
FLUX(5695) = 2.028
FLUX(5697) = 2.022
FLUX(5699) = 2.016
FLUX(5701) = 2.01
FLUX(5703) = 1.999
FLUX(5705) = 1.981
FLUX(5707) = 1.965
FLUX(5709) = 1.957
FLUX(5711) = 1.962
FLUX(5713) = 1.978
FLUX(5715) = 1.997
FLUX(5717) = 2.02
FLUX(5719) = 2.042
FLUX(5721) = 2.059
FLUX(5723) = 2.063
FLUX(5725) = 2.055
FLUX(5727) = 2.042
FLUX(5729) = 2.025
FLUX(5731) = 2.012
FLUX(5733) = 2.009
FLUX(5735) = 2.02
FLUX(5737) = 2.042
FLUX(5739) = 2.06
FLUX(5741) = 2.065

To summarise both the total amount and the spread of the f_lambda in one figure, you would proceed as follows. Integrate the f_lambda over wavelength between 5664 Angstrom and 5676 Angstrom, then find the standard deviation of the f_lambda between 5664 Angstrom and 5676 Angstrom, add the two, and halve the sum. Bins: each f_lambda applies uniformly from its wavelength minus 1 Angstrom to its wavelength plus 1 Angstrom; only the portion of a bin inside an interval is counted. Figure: 12.1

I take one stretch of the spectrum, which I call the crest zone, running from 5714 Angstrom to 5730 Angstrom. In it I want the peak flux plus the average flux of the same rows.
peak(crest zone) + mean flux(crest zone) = 4.10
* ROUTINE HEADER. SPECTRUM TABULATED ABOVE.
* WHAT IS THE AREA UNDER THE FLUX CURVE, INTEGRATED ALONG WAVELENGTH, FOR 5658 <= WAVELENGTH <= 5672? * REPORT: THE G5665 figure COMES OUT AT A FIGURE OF 28.06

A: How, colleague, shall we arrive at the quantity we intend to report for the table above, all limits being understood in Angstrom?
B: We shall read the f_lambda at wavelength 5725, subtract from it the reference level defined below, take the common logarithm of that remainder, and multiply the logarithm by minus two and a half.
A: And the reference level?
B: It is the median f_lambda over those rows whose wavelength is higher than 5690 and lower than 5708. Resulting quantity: 3.5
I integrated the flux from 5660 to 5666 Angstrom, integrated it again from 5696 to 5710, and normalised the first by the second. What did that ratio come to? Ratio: 0.4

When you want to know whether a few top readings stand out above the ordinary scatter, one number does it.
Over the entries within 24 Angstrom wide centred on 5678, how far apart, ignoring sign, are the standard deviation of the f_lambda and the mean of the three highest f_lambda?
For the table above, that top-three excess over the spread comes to 2.01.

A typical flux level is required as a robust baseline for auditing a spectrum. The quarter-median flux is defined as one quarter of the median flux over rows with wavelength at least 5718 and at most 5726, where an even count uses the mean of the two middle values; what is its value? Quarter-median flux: 0.514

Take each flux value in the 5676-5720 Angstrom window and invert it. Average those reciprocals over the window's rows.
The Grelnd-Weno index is 0.4994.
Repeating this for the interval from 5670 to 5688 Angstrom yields 0.4977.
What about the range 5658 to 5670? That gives 0.4997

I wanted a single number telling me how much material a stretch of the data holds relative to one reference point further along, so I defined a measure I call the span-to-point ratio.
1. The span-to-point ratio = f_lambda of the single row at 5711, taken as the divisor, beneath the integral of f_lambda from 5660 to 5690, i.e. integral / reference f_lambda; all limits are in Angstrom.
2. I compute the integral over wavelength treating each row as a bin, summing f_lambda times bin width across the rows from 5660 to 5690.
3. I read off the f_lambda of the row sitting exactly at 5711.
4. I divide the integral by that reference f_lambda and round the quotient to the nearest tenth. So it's 30.7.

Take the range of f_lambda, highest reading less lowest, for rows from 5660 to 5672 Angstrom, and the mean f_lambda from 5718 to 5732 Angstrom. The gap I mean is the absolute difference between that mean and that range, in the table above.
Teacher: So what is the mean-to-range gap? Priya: 2.00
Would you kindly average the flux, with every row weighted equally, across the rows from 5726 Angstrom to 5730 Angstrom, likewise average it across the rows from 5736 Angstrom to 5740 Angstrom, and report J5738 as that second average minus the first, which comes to 0.02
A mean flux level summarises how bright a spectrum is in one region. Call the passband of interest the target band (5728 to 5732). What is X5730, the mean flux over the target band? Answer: 2.02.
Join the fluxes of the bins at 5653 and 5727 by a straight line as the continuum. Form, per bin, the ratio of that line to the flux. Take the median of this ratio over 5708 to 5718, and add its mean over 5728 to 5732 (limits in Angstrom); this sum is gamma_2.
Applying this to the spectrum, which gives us 2.041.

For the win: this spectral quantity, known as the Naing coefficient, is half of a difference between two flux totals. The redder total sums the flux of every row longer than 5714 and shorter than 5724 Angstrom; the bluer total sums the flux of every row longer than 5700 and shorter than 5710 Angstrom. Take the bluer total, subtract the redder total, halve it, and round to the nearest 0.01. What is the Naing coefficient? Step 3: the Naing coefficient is -0.13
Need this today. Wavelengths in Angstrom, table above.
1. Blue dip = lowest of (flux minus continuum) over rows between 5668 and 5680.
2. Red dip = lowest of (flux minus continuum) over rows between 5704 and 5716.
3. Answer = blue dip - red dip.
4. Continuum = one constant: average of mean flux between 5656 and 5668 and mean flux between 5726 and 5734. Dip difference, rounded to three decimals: 0.057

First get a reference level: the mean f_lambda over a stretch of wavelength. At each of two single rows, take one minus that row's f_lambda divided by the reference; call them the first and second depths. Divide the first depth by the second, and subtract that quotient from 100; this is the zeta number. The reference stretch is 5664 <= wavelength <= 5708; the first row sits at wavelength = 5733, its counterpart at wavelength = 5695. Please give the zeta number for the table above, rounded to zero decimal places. 100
